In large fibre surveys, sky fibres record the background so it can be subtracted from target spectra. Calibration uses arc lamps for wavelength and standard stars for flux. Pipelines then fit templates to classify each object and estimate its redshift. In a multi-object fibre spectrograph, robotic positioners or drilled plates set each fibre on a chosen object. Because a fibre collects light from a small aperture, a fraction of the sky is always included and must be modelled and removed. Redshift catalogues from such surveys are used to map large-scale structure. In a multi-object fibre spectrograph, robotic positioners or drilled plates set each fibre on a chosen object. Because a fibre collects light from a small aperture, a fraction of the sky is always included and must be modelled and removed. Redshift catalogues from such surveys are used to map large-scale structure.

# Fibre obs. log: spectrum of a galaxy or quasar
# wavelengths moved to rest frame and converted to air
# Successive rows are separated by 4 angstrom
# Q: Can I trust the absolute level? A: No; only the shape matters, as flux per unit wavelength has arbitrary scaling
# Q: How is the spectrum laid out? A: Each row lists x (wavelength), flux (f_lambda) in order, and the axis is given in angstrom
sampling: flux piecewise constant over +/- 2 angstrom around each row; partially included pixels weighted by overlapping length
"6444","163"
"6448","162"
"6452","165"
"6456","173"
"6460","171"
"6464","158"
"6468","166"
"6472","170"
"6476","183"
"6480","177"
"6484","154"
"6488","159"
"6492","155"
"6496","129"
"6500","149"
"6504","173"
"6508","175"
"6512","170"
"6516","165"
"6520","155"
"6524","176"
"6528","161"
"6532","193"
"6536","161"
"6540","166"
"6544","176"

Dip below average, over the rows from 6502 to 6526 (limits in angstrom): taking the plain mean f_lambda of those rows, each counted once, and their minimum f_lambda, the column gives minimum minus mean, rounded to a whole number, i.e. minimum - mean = -14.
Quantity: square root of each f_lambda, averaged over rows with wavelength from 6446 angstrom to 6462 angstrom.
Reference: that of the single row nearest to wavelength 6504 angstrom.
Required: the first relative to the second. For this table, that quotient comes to 0.98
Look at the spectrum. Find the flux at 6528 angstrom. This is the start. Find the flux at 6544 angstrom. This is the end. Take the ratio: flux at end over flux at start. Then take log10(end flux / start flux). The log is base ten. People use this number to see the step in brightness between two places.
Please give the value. 0.04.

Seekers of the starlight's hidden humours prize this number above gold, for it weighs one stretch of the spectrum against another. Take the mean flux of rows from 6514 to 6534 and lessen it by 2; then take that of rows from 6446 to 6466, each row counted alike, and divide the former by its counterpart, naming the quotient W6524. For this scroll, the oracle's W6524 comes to 1.01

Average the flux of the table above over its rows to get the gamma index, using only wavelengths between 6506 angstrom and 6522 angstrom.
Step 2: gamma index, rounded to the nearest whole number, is 166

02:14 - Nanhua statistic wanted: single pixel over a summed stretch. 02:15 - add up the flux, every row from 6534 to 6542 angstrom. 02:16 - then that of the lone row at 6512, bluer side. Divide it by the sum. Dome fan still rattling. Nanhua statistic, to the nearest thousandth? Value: 0.520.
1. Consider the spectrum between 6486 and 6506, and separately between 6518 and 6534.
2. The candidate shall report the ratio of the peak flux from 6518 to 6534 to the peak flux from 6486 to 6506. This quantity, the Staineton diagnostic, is 1.12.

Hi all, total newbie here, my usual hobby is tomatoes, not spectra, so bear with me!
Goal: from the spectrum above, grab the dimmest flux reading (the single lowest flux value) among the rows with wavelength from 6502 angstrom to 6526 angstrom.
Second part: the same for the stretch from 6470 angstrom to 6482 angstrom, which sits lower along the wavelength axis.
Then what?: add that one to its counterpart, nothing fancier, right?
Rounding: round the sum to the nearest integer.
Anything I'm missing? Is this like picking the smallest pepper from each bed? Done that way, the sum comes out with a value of 325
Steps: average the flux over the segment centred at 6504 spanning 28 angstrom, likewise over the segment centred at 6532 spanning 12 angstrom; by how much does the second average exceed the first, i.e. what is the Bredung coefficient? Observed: 12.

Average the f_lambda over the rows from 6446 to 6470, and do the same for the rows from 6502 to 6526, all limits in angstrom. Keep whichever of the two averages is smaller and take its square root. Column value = 12.9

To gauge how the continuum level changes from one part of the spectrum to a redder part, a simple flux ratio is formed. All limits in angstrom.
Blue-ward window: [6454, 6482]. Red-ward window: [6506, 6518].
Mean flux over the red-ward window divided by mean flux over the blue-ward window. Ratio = 0.99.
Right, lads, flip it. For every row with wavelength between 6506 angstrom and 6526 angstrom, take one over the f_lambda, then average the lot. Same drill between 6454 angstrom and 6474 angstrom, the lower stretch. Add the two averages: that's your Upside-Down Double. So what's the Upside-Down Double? 0.0119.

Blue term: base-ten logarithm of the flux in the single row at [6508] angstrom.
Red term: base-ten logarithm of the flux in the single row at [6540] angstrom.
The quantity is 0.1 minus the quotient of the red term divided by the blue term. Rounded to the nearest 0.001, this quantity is -0.890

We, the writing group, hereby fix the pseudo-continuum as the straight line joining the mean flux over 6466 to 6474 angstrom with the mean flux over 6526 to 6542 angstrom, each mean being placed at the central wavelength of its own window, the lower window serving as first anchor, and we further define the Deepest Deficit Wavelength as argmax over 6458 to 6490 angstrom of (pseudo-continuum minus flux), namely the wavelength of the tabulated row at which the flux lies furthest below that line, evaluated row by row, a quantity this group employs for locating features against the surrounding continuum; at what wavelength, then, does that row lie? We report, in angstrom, 6484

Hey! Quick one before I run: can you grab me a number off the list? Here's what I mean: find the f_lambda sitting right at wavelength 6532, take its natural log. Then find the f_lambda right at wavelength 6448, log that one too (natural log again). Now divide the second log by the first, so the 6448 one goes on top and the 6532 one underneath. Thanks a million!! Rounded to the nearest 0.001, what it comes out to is 0.967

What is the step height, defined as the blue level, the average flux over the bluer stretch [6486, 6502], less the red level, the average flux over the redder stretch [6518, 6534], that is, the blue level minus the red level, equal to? -23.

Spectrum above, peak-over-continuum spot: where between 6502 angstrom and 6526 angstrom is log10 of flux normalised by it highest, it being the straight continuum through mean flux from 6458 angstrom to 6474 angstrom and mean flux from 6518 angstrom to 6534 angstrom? 6508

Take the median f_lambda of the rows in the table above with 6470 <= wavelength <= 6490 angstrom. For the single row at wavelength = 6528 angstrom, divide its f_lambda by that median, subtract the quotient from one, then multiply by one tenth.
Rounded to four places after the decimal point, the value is 0.0053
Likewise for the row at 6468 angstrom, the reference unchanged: 0.0024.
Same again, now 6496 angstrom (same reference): 0.0241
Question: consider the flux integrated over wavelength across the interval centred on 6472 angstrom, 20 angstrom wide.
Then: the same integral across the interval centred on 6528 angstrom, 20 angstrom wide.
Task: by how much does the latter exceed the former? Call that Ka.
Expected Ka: -32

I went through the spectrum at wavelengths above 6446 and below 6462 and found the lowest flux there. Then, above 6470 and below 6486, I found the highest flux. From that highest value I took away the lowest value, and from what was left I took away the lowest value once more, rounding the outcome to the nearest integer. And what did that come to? -141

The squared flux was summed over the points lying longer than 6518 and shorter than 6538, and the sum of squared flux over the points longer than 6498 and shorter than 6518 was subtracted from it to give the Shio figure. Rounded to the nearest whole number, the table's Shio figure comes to 5212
